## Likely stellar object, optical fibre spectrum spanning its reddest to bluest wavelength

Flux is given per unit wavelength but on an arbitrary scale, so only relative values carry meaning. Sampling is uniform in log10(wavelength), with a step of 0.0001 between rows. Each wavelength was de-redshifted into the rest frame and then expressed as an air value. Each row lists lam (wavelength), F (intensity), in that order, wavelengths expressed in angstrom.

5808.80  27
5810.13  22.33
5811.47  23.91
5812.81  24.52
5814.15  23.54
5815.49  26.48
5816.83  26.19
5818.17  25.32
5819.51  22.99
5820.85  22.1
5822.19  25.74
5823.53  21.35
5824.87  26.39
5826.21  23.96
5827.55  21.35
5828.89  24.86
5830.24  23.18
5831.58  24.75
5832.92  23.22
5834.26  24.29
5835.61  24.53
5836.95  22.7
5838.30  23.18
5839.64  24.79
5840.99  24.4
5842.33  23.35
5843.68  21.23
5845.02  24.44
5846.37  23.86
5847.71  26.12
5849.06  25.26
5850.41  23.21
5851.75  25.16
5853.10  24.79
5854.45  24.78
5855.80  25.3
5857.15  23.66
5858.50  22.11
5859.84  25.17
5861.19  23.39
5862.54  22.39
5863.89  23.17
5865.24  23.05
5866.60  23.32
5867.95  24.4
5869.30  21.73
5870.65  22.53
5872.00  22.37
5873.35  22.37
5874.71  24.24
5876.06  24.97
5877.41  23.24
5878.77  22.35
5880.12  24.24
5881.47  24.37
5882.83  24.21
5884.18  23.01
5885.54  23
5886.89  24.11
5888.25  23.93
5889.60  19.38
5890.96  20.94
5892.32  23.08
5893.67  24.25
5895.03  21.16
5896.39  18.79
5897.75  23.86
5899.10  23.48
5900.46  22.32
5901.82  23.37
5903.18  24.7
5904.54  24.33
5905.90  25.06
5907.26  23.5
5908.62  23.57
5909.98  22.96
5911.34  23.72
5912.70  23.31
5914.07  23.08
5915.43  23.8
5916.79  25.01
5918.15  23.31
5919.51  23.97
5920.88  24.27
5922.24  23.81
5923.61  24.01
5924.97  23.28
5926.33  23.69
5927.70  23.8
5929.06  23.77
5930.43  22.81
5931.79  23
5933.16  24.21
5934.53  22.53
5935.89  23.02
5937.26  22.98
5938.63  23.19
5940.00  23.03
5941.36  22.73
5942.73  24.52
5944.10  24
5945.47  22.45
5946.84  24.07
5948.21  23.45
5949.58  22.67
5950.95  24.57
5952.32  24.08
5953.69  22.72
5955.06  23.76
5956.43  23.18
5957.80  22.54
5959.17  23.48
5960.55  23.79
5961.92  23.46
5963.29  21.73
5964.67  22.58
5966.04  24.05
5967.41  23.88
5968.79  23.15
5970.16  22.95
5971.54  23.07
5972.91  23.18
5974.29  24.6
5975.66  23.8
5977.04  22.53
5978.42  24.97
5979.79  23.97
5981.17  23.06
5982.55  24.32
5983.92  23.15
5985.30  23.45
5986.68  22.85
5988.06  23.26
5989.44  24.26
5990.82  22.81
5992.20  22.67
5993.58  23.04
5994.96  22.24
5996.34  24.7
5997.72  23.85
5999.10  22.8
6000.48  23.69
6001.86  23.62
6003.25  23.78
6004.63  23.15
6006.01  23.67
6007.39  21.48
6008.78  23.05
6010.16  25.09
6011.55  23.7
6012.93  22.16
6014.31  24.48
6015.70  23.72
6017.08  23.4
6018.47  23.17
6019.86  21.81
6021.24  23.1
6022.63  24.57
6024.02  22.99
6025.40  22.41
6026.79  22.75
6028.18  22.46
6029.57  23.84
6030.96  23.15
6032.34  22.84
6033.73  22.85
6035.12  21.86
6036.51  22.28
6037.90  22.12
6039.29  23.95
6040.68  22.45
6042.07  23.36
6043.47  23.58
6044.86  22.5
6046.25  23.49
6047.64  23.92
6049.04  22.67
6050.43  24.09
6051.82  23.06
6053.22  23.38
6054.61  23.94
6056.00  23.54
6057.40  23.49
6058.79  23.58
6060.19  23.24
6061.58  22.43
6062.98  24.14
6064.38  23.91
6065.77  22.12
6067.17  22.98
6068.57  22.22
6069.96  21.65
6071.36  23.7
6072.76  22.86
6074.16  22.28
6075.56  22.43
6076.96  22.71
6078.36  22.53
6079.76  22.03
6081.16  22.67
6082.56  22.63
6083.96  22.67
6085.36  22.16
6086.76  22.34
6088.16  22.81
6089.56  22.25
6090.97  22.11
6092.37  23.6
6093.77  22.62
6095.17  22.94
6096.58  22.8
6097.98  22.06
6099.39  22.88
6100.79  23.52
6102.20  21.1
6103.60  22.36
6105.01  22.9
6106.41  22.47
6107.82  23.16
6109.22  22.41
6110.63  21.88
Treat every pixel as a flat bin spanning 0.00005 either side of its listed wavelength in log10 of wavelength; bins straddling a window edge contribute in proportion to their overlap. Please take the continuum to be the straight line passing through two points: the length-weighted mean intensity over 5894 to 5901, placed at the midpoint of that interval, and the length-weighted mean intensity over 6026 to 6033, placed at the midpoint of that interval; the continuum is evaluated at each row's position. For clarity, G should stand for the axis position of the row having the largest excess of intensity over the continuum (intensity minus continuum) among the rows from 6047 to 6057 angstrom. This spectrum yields 6050.43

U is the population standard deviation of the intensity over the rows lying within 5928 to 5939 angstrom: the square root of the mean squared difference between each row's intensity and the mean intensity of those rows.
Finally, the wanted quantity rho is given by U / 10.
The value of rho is 0.051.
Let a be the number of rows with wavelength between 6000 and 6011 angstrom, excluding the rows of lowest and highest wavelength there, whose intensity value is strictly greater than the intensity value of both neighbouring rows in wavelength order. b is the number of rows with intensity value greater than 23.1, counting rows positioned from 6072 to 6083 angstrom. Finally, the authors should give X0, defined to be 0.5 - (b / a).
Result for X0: 0.5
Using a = 2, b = 0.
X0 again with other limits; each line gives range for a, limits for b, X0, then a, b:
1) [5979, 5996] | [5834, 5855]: -3.0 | 4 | 14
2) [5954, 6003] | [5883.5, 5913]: -0.8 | 10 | 13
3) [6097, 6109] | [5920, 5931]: -3.0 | 2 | 7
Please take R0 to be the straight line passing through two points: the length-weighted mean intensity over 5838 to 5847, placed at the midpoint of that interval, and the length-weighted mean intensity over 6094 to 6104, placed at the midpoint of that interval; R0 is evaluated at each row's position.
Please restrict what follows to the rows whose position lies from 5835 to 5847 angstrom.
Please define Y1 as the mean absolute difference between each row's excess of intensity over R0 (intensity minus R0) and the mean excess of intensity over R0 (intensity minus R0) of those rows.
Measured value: 0.89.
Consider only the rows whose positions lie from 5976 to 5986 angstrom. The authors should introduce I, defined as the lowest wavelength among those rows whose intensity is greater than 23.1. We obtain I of 5978.42 angstrom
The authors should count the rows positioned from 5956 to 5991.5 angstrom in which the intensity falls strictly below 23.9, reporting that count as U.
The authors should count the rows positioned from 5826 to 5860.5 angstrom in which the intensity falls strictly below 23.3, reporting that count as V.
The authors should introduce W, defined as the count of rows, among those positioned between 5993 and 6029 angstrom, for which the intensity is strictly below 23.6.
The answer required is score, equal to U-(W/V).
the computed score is 18.1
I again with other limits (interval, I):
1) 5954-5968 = 5955.06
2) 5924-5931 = 5924.97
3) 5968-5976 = 5968.79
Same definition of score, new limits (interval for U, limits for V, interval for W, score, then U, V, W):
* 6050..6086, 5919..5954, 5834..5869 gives 21.1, 22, 12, 11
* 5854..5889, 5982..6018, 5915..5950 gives 13.9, 15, 12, 13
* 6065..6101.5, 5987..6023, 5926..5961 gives 24.8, 26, 13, 15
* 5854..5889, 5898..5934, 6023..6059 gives 11.5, 15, 6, 21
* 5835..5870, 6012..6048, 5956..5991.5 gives 12.9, 14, 16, 17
